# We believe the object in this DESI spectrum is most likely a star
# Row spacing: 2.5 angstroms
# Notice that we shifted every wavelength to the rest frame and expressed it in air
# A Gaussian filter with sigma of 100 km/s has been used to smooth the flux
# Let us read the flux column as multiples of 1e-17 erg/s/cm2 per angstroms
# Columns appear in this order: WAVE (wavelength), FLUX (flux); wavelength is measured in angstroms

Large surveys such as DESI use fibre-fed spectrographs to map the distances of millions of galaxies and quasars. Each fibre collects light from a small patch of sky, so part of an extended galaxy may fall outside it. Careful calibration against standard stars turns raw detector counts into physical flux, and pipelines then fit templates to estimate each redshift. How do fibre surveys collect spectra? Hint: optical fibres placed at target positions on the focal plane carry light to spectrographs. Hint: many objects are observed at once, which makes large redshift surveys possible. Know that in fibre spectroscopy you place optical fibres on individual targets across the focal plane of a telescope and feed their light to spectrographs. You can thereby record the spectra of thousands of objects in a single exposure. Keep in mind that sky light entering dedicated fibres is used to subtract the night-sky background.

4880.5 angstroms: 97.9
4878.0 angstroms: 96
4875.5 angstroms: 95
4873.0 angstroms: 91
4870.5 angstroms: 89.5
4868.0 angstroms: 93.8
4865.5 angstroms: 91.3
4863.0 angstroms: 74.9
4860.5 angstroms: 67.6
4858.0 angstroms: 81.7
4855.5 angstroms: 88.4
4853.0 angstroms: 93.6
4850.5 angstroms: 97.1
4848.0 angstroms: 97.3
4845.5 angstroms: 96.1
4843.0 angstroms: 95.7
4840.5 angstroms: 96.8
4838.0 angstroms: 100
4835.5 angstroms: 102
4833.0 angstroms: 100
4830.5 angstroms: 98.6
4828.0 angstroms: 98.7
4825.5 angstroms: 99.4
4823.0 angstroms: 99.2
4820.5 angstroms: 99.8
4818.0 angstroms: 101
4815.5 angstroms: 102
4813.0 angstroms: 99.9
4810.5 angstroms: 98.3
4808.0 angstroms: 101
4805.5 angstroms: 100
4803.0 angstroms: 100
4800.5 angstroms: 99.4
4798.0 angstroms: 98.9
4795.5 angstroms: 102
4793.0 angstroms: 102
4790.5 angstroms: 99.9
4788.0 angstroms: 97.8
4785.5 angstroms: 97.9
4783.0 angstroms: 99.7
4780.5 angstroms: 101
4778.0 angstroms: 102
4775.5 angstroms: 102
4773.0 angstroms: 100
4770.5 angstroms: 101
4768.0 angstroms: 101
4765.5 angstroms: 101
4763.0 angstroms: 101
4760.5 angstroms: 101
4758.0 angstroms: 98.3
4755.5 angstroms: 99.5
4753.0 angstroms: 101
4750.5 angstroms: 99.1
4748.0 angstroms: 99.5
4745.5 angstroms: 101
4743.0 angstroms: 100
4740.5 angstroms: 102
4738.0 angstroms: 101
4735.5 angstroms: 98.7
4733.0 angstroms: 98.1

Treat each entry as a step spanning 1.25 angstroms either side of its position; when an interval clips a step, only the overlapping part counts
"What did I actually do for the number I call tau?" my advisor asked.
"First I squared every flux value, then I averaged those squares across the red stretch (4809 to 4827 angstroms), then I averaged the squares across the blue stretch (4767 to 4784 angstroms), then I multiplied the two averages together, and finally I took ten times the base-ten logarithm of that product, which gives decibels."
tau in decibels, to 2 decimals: 80.08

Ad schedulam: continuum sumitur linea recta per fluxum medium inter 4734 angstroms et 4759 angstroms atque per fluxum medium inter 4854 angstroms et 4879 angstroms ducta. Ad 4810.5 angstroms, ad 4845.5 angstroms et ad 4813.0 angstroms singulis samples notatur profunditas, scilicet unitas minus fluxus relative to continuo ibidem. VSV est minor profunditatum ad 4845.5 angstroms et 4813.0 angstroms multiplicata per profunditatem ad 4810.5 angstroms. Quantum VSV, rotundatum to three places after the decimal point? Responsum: 0.004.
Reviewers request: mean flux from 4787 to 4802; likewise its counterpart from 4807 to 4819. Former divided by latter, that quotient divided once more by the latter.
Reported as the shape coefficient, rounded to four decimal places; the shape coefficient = 0.0099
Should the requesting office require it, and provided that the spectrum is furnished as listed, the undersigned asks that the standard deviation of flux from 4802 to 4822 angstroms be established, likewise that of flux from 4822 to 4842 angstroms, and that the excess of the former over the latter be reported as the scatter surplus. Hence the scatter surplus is -0.4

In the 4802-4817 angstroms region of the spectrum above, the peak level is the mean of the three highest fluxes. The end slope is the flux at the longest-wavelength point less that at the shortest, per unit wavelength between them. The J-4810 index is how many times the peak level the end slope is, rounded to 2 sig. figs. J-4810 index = 0.0016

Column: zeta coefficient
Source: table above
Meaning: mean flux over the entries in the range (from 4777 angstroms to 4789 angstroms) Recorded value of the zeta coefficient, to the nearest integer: 100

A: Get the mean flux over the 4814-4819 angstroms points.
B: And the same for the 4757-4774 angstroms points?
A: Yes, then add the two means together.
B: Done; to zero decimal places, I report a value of 202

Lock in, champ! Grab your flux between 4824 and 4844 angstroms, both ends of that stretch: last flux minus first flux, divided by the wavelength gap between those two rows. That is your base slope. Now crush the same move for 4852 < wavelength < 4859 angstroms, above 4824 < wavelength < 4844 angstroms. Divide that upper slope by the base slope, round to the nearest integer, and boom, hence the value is 11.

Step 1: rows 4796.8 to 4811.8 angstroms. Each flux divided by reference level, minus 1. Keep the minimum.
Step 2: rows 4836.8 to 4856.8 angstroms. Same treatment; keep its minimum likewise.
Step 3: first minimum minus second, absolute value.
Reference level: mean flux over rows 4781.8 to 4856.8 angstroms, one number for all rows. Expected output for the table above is 0.100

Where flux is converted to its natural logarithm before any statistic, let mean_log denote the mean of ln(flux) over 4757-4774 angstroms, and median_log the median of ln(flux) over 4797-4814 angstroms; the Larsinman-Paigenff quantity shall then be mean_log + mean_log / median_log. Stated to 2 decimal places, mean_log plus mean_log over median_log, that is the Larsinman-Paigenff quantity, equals 5.61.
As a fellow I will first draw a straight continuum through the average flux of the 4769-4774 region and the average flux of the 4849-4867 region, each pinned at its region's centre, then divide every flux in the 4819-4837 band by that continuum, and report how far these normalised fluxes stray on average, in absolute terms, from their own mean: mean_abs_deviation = 0.016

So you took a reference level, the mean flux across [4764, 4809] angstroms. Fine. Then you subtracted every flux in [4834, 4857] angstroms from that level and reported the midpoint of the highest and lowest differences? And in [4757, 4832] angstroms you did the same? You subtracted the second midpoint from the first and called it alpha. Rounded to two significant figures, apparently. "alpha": 4.7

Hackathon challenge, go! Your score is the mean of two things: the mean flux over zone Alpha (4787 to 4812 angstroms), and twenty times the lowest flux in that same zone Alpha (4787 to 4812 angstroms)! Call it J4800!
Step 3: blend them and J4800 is 1028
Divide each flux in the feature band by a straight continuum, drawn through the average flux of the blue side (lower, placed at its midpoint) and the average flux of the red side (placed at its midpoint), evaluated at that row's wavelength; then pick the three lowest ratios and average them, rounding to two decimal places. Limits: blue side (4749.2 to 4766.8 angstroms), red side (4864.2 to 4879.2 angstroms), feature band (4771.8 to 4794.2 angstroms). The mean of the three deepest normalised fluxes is 1.00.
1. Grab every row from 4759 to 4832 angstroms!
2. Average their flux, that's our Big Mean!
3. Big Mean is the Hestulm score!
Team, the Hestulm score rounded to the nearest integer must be 100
